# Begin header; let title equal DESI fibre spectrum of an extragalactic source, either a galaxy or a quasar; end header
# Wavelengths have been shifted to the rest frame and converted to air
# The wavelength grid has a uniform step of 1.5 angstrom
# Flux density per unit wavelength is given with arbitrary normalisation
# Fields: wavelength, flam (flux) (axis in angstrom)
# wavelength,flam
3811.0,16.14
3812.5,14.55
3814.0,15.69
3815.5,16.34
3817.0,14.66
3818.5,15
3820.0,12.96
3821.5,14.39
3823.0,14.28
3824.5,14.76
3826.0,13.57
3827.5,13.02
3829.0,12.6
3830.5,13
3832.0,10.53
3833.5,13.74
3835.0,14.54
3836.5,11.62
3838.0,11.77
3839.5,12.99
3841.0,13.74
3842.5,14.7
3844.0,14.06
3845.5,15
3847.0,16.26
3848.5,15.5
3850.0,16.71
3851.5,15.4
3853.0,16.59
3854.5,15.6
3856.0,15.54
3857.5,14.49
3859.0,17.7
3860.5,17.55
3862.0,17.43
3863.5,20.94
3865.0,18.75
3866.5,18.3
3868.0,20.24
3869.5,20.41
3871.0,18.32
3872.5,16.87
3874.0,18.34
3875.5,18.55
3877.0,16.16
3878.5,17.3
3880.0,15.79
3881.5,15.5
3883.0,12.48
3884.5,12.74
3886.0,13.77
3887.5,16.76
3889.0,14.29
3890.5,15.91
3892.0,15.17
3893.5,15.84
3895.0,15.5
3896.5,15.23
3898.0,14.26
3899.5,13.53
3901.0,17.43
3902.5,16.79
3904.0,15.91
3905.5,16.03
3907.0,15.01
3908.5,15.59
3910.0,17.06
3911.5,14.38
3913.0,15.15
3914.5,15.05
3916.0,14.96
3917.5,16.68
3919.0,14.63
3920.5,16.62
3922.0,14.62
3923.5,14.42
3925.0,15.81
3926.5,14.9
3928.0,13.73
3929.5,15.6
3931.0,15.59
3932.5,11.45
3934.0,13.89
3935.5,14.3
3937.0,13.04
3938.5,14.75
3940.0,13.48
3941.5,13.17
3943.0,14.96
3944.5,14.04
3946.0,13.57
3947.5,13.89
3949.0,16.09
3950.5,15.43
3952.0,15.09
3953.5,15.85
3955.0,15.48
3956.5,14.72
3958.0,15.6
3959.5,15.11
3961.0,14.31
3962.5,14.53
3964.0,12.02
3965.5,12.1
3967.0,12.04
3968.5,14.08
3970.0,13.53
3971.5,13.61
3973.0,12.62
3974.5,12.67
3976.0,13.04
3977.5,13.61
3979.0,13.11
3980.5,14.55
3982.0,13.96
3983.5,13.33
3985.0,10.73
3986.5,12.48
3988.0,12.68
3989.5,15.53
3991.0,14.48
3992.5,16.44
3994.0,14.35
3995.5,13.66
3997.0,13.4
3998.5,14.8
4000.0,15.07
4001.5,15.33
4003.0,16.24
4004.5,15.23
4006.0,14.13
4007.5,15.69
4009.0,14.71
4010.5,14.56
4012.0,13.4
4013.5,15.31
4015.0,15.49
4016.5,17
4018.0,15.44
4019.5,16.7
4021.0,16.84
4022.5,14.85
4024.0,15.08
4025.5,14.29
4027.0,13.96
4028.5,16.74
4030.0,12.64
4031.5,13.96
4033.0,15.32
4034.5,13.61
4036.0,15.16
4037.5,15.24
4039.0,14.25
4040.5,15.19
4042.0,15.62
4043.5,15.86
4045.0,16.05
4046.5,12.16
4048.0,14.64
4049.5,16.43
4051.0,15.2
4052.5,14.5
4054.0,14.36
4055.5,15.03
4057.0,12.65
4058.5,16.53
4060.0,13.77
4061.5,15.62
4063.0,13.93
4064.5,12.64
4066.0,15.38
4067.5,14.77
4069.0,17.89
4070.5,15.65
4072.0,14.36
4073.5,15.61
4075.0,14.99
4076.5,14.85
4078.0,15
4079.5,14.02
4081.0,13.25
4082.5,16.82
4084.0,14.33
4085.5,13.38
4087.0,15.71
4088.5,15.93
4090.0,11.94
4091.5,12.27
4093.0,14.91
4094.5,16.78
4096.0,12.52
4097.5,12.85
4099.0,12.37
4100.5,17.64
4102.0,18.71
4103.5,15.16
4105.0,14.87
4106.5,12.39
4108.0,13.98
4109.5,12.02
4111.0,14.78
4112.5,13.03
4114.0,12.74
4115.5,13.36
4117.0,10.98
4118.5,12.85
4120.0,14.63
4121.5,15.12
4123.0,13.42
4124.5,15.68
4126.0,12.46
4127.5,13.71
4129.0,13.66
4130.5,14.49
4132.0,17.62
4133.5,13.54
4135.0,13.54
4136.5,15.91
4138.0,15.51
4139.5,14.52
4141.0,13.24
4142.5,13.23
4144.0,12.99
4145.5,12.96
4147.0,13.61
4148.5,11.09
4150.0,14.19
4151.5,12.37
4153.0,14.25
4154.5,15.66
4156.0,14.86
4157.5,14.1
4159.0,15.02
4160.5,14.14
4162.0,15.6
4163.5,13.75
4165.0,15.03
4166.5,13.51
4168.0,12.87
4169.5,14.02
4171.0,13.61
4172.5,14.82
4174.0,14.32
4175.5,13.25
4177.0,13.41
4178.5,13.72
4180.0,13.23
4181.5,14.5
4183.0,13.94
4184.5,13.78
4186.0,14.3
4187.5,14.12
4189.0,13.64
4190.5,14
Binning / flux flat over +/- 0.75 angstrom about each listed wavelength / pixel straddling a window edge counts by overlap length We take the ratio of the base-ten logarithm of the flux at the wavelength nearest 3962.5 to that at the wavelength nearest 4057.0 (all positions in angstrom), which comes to 1.05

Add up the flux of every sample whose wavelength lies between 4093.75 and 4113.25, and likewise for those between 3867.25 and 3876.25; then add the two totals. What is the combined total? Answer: 300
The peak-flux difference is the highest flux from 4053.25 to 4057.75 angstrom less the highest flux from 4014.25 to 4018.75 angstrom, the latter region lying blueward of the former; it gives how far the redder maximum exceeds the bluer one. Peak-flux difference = -2.0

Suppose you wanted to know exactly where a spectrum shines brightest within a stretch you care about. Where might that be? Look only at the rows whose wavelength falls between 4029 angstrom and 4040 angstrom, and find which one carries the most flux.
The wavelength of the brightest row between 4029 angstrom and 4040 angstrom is 4033.0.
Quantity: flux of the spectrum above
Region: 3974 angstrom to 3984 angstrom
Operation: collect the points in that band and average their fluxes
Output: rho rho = 13.5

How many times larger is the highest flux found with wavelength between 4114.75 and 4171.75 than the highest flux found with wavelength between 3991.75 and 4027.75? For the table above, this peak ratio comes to 1.04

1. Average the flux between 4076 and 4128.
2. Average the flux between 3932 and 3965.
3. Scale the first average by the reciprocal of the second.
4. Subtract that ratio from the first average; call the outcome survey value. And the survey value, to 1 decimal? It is 13.1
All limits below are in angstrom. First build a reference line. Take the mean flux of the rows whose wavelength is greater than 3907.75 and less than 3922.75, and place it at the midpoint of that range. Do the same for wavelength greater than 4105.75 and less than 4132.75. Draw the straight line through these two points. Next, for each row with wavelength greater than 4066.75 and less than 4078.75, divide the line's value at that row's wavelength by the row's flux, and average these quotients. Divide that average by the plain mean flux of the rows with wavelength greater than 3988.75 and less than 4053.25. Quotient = 0.061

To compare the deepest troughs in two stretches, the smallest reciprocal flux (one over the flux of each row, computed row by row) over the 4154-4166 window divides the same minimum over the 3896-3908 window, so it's 0.898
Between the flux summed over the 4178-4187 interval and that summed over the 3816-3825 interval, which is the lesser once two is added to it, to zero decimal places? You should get 85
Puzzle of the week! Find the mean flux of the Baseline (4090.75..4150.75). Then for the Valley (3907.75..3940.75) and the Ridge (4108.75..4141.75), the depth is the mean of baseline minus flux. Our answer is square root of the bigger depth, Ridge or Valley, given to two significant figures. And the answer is 0.19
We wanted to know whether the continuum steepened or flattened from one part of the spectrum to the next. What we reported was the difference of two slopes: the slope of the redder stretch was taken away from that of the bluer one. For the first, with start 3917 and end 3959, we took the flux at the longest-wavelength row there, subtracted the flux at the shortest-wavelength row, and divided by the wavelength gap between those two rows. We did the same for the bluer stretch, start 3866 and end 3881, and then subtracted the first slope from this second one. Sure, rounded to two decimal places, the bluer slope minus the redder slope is -0.16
